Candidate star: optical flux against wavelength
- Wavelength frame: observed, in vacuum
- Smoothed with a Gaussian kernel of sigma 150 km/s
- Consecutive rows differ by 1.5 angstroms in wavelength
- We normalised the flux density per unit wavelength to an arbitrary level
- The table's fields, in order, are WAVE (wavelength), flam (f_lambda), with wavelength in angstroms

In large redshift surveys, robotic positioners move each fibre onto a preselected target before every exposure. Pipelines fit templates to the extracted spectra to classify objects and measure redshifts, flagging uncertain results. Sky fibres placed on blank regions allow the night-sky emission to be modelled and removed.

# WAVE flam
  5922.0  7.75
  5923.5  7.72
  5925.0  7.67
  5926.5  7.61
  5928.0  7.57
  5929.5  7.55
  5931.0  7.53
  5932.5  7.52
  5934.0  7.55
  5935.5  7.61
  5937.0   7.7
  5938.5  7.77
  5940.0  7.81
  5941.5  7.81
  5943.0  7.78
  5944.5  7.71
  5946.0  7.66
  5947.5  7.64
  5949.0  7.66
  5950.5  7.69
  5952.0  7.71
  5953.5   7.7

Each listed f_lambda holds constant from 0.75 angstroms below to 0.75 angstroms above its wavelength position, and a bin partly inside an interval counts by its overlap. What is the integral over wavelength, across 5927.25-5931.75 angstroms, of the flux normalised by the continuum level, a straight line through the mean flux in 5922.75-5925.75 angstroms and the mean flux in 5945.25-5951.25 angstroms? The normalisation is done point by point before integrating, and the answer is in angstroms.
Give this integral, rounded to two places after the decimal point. 4.42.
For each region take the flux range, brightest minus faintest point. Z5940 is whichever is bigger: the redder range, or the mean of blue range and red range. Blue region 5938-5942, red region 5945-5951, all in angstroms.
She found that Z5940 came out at 0.05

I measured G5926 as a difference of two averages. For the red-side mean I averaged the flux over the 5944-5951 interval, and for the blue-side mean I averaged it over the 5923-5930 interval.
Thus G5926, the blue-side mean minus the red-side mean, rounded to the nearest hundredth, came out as -0.05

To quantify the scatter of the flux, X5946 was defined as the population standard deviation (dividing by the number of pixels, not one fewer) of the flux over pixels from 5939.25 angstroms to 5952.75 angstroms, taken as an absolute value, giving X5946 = 0.062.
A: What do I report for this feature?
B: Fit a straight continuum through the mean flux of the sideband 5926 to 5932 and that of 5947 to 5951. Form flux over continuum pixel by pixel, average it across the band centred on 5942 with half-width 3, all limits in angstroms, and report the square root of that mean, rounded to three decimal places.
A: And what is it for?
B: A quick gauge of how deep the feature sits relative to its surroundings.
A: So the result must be 1.010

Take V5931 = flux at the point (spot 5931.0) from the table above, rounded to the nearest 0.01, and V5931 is 7.53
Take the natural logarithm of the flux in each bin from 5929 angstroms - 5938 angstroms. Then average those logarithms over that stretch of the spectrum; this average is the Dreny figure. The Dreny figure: 2.03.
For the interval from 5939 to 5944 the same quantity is 2.05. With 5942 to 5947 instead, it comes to 2.04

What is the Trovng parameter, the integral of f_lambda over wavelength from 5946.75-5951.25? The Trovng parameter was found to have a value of 34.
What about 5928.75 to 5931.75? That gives 23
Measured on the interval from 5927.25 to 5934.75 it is 57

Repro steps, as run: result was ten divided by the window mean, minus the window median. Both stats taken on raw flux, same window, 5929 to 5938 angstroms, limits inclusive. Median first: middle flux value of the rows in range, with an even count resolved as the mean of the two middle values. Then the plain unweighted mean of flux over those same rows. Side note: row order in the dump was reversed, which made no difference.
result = -6.23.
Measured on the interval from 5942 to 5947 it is -6.41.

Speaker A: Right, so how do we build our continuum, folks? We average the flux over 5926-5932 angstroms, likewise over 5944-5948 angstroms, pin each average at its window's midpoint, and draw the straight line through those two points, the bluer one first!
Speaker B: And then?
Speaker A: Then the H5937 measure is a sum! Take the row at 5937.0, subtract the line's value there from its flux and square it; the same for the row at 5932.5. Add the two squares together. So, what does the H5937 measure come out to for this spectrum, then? 0.0118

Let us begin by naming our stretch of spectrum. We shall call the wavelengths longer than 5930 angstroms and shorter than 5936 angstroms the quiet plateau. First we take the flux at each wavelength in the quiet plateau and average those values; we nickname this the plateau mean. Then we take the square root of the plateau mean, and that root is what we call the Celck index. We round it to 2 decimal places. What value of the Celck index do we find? 2.75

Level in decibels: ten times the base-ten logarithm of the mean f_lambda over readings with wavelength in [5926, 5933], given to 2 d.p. 8.78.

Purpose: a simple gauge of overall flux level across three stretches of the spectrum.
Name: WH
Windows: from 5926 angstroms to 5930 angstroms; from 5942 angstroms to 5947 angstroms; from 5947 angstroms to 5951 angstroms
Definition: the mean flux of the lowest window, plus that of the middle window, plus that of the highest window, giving 23.0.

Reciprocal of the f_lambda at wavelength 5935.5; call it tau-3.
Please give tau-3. 0.131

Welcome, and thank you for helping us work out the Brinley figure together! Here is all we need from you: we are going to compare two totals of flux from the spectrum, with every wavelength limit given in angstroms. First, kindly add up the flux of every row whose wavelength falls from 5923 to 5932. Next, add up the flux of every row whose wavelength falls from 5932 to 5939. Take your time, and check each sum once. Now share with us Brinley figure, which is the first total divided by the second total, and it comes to 1.2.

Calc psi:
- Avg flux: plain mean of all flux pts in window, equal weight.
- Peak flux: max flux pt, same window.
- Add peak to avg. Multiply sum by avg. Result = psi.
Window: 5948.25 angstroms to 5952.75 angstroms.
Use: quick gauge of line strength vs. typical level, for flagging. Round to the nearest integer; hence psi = 118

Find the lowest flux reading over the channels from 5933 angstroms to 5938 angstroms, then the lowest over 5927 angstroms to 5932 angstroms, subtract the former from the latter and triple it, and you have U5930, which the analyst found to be -0.1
